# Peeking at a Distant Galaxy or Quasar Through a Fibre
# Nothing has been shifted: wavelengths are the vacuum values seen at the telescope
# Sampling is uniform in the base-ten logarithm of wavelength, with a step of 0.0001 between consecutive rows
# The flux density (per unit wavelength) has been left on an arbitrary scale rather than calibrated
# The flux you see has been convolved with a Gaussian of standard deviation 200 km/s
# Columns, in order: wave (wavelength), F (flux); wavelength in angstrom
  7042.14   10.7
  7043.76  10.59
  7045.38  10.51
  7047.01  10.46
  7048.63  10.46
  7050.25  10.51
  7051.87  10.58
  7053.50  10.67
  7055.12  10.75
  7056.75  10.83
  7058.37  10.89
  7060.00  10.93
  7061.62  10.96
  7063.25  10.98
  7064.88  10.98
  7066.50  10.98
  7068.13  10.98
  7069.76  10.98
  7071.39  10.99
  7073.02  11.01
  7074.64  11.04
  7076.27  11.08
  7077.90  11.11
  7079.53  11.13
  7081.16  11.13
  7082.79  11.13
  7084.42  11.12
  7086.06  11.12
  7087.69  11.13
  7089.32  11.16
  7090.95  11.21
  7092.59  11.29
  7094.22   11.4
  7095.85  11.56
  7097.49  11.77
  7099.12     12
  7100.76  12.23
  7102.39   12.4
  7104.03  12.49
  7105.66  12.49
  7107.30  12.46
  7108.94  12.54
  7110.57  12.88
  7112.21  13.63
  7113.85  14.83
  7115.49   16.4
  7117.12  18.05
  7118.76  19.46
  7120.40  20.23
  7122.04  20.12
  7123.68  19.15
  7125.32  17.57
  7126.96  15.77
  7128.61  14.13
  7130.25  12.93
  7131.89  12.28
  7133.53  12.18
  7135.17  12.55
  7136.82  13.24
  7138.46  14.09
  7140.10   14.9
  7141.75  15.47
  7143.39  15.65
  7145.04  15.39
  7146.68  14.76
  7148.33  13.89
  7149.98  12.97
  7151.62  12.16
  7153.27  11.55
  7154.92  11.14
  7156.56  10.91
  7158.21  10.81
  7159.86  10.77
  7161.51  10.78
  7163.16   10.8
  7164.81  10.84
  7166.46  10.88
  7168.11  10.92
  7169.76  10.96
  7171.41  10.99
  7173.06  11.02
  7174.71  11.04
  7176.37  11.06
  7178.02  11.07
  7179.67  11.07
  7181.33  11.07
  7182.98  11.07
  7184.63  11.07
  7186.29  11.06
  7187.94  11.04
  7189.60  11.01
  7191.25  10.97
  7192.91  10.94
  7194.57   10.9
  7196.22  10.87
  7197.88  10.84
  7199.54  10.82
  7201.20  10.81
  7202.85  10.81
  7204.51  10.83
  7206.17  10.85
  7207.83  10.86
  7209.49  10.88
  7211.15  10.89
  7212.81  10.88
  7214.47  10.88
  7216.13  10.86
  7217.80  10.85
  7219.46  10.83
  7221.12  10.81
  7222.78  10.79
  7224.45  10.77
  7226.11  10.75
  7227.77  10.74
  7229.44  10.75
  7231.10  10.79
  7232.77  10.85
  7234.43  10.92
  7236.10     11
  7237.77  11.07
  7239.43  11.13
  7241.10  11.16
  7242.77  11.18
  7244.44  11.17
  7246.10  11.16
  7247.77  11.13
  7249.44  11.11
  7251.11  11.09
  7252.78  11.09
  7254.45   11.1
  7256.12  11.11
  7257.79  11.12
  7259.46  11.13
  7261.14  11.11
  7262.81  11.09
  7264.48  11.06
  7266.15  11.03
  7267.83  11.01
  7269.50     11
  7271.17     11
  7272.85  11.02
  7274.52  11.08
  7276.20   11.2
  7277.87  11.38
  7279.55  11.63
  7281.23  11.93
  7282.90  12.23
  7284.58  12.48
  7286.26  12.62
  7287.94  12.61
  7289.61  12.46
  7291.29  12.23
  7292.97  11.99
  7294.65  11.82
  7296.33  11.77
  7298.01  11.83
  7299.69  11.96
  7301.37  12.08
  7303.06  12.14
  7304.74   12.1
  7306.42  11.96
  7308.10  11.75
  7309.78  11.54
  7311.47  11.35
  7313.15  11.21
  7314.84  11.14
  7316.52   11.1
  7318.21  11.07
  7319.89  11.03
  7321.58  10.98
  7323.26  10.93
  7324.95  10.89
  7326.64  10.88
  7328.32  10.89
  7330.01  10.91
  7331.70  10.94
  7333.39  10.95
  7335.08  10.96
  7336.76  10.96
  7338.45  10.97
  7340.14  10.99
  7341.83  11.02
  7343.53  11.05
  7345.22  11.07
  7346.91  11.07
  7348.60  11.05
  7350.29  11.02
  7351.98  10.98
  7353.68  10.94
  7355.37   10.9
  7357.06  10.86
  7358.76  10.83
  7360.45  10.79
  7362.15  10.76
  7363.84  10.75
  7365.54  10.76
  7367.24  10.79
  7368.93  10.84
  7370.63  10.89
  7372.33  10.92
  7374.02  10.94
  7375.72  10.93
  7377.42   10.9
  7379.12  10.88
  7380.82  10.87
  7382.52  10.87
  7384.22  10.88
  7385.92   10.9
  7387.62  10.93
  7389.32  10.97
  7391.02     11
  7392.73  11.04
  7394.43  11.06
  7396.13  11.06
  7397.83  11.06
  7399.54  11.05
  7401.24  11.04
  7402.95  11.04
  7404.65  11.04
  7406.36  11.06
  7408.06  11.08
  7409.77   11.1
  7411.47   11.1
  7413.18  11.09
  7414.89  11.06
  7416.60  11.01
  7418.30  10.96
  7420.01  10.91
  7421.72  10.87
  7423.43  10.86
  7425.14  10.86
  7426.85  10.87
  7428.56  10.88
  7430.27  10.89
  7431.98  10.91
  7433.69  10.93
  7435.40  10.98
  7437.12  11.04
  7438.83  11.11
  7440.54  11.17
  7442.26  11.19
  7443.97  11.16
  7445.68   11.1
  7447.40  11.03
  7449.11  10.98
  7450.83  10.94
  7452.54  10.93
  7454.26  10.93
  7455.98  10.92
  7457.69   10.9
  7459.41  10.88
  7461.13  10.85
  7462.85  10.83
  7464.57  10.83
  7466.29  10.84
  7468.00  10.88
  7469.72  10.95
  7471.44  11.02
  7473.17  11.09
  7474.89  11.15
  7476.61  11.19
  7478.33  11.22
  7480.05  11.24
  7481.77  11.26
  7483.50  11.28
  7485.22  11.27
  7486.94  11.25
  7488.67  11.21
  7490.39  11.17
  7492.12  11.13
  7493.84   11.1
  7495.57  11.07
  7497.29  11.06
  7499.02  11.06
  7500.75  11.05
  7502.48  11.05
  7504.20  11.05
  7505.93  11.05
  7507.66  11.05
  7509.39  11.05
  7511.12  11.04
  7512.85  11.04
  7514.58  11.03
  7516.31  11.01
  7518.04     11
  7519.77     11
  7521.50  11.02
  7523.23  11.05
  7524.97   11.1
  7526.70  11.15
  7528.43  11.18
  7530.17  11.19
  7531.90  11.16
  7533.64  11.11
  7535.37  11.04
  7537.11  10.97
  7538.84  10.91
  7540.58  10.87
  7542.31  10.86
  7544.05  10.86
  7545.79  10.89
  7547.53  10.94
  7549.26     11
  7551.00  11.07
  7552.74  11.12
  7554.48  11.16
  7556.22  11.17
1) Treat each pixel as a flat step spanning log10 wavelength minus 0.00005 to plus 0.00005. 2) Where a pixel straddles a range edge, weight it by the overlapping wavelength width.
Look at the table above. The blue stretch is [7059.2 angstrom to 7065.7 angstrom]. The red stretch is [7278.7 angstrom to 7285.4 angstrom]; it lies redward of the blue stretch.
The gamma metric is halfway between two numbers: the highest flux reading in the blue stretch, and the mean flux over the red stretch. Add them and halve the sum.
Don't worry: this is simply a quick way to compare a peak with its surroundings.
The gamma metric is 11.5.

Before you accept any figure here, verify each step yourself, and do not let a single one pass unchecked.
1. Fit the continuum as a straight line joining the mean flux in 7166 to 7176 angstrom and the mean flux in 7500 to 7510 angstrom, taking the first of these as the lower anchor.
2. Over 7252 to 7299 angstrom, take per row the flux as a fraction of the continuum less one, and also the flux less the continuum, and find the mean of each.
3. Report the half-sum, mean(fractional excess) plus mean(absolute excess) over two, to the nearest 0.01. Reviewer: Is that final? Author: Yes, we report 0.30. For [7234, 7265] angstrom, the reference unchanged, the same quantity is 0.06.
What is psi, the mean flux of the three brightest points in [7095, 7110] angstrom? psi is 12.5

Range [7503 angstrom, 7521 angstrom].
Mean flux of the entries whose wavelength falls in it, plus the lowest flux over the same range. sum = 22.0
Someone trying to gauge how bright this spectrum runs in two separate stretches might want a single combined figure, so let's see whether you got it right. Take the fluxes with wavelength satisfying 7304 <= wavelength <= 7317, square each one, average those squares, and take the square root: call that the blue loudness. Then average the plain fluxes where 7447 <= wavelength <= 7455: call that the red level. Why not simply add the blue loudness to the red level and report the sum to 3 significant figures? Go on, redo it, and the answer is 22.5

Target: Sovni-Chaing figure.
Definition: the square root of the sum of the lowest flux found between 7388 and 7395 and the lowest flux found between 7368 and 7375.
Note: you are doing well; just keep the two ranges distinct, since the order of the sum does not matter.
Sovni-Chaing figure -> 4.67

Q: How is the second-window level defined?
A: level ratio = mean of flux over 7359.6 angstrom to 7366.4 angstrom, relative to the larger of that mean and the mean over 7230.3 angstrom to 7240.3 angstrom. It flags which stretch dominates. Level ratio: 0.982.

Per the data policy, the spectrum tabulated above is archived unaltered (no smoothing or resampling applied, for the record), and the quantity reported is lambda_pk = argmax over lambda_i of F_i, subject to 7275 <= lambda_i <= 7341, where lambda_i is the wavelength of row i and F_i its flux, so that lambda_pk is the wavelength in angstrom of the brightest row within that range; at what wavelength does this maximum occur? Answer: 7286.26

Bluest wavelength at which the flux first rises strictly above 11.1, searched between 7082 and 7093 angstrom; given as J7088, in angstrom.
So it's 7082.79 angstrom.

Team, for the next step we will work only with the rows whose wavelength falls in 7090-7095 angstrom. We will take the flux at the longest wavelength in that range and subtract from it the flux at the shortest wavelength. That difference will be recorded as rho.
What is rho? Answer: 0.19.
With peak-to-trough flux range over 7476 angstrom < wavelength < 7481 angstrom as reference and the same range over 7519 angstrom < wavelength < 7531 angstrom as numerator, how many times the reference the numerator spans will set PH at 3.8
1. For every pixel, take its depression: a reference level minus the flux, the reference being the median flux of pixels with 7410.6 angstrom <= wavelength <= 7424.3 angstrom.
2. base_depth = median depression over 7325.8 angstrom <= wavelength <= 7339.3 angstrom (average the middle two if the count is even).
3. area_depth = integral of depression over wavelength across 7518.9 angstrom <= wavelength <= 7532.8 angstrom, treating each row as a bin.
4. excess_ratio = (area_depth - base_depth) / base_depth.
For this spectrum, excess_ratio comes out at -43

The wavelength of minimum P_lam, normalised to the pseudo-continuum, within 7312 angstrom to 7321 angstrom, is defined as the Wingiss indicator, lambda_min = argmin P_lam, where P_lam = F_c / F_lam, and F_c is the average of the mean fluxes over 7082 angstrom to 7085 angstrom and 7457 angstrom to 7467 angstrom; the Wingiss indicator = 7313.15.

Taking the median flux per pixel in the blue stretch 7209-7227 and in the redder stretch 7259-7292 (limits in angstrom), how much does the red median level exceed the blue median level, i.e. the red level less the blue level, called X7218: 0.3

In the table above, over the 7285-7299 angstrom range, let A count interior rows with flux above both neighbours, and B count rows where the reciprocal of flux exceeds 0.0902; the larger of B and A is 0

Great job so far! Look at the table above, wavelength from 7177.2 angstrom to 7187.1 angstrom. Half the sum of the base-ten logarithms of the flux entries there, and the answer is 3.13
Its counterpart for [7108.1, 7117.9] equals 3.49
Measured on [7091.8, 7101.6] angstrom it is 3.20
